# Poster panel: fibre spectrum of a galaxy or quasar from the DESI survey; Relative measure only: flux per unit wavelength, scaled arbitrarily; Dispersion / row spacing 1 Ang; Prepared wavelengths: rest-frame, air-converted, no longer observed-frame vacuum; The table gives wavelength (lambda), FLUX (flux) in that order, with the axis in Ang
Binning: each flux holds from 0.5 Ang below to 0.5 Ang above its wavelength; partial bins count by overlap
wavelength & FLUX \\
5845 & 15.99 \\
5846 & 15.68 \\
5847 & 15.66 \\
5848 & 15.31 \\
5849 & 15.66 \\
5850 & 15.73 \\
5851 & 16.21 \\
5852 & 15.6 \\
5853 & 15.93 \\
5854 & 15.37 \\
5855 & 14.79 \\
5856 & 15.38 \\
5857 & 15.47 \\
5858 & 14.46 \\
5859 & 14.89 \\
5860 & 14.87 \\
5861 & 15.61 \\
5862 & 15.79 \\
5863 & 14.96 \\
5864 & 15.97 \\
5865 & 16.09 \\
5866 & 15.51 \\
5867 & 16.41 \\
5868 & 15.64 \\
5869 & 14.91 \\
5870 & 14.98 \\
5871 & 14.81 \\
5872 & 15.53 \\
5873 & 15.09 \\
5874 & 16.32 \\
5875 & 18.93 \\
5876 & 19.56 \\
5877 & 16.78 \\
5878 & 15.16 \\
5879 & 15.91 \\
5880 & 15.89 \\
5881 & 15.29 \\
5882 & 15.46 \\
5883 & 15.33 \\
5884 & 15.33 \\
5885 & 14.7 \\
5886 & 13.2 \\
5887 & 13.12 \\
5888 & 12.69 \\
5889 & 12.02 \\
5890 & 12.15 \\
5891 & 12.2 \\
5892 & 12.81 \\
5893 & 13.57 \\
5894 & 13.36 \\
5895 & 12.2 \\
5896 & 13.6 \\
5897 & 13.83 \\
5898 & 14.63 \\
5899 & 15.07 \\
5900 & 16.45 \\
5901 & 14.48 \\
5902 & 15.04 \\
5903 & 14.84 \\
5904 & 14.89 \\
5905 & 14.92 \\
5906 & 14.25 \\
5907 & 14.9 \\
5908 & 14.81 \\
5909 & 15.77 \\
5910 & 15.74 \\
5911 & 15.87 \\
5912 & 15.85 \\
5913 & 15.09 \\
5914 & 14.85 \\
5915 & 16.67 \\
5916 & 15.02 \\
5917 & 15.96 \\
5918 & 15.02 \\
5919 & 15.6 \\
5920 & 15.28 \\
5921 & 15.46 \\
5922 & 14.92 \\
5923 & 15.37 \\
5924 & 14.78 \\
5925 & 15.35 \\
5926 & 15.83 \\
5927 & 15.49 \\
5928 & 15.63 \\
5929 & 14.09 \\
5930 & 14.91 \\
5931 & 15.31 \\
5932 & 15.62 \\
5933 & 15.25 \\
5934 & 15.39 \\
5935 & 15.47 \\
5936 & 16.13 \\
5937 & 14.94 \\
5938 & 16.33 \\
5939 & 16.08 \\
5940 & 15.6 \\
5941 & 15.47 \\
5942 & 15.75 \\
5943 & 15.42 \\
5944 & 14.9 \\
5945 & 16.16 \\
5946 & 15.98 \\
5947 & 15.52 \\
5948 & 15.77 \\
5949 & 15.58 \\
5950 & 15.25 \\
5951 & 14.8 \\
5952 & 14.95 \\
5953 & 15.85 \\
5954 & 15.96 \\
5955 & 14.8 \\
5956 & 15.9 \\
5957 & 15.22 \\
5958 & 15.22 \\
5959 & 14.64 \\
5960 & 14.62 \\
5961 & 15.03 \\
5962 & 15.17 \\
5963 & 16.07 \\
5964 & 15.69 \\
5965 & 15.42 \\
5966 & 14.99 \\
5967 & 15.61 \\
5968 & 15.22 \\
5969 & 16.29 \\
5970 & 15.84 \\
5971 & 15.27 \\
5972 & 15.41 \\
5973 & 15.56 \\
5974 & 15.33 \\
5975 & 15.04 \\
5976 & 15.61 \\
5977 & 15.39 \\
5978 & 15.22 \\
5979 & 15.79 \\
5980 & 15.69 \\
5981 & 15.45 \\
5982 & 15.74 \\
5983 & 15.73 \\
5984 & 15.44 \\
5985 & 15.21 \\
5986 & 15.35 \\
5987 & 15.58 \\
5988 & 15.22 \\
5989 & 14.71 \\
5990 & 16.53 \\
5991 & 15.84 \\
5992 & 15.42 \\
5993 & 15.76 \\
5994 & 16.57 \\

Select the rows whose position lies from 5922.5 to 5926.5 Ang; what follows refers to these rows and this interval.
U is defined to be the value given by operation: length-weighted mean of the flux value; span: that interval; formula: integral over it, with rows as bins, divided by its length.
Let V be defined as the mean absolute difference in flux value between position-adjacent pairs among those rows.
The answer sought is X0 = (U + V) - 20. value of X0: -4.12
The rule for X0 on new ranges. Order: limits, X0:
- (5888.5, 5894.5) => -6.96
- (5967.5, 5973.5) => -3.93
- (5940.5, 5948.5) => -3.91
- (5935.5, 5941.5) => -3.55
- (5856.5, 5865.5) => -4.11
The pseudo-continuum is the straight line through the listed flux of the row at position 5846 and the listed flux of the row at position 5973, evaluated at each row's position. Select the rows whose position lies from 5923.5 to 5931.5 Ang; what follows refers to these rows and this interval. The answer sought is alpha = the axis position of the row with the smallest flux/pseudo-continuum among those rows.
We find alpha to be 5929 Ang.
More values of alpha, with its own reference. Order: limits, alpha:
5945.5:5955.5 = 5951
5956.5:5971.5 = 5960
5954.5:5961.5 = 5960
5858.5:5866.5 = 5860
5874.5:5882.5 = 5878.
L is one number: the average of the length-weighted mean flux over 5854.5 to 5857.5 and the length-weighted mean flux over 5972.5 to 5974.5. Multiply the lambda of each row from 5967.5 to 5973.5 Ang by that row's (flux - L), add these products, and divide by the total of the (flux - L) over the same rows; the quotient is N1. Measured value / 5970.0 Ang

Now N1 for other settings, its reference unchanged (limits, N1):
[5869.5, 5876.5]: 5875.9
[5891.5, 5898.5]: 5894.5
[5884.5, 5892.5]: 5889.1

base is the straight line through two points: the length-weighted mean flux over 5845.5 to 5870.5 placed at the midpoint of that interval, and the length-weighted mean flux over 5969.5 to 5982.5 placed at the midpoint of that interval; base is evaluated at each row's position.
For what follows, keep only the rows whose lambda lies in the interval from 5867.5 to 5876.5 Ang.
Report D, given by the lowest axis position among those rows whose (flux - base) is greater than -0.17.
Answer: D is 5868 Ang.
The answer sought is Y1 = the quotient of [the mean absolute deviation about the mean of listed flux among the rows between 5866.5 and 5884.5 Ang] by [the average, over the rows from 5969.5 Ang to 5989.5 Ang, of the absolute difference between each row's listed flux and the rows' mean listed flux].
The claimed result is 4.3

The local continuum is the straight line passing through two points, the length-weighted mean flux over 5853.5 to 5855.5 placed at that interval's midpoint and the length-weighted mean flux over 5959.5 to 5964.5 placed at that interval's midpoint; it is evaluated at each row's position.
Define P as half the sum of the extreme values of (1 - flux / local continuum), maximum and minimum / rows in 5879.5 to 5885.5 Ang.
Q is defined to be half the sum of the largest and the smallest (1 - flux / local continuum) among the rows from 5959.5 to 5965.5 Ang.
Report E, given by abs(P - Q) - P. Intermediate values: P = -0.010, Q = -0.002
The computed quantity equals 0.018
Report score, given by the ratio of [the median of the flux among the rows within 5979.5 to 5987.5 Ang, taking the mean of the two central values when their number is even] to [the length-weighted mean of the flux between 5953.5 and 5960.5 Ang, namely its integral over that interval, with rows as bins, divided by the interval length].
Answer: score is 1.02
